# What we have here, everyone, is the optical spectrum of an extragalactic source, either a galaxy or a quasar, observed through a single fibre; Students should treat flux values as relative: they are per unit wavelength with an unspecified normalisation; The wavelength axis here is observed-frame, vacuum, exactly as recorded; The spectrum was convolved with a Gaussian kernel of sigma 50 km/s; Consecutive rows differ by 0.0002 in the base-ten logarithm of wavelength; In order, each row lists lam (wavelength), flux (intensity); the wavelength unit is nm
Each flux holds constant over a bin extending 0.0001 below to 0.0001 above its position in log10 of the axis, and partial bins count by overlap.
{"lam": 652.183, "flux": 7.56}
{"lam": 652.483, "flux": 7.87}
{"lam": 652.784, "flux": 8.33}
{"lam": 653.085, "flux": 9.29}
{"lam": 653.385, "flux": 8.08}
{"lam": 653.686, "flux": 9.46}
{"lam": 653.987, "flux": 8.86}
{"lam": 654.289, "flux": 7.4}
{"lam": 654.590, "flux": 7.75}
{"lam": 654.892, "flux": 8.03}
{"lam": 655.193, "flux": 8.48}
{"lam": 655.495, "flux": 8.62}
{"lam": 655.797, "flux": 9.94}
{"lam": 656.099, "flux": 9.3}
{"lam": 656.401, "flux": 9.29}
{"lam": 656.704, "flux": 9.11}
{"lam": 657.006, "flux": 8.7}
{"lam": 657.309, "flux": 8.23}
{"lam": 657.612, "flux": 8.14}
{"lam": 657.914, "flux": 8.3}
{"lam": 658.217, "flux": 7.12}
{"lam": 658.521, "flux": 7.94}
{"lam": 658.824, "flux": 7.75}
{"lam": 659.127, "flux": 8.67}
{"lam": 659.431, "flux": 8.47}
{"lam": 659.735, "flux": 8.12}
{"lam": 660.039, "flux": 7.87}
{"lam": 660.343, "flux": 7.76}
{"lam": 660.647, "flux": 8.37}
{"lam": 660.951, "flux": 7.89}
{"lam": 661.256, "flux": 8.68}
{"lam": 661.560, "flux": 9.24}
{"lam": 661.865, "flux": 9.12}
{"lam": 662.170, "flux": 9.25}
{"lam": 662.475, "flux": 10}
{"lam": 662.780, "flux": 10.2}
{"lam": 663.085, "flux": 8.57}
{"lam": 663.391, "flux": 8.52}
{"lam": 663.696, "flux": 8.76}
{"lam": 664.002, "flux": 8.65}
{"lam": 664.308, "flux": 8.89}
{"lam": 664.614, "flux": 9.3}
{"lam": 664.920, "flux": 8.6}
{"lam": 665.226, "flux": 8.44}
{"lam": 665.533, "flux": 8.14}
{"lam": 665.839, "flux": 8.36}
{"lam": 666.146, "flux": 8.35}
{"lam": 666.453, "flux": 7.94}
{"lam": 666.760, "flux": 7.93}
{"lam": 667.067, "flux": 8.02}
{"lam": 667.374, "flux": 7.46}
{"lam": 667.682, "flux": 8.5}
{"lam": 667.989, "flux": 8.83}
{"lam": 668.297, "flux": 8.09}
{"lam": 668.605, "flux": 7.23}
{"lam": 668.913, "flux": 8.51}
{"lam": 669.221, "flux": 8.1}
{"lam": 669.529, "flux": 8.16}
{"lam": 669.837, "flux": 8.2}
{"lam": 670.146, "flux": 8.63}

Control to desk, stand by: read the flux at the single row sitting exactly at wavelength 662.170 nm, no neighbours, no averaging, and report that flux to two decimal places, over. 9.25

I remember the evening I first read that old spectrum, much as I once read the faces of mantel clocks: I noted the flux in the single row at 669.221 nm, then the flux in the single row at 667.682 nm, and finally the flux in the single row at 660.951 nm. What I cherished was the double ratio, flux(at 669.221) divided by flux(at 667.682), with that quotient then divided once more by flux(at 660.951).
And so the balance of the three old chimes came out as 0.121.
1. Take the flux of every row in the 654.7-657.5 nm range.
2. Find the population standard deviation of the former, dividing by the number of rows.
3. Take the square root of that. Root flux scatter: 0.75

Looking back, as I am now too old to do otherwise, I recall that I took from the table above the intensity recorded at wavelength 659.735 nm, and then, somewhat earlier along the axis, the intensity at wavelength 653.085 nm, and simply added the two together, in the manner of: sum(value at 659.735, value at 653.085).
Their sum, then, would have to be 17.4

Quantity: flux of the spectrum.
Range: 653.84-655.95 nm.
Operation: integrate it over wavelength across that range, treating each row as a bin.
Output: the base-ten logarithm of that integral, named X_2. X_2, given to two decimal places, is 1.25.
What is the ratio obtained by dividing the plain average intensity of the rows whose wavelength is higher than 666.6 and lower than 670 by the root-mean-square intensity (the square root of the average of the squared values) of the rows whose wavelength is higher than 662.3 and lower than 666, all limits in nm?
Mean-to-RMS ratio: 0.91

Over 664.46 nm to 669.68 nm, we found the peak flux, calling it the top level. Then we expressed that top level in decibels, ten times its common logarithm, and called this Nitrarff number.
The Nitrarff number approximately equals 9.7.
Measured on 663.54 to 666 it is 9.7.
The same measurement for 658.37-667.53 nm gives 10.1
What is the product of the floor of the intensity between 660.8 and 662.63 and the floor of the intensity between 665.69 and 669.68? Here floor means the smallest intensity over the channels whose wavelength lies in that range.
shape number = 57.0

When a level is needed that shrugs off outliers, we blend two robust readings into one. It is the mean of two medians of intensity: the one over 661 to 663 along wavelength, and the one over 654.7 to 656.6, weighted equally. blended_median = 9.10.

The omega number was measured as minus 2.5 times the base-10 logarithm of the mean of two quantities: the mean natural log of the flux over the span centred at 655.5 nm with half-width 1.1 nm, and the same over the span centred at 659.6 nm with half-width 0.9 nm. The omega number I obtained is -0.821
